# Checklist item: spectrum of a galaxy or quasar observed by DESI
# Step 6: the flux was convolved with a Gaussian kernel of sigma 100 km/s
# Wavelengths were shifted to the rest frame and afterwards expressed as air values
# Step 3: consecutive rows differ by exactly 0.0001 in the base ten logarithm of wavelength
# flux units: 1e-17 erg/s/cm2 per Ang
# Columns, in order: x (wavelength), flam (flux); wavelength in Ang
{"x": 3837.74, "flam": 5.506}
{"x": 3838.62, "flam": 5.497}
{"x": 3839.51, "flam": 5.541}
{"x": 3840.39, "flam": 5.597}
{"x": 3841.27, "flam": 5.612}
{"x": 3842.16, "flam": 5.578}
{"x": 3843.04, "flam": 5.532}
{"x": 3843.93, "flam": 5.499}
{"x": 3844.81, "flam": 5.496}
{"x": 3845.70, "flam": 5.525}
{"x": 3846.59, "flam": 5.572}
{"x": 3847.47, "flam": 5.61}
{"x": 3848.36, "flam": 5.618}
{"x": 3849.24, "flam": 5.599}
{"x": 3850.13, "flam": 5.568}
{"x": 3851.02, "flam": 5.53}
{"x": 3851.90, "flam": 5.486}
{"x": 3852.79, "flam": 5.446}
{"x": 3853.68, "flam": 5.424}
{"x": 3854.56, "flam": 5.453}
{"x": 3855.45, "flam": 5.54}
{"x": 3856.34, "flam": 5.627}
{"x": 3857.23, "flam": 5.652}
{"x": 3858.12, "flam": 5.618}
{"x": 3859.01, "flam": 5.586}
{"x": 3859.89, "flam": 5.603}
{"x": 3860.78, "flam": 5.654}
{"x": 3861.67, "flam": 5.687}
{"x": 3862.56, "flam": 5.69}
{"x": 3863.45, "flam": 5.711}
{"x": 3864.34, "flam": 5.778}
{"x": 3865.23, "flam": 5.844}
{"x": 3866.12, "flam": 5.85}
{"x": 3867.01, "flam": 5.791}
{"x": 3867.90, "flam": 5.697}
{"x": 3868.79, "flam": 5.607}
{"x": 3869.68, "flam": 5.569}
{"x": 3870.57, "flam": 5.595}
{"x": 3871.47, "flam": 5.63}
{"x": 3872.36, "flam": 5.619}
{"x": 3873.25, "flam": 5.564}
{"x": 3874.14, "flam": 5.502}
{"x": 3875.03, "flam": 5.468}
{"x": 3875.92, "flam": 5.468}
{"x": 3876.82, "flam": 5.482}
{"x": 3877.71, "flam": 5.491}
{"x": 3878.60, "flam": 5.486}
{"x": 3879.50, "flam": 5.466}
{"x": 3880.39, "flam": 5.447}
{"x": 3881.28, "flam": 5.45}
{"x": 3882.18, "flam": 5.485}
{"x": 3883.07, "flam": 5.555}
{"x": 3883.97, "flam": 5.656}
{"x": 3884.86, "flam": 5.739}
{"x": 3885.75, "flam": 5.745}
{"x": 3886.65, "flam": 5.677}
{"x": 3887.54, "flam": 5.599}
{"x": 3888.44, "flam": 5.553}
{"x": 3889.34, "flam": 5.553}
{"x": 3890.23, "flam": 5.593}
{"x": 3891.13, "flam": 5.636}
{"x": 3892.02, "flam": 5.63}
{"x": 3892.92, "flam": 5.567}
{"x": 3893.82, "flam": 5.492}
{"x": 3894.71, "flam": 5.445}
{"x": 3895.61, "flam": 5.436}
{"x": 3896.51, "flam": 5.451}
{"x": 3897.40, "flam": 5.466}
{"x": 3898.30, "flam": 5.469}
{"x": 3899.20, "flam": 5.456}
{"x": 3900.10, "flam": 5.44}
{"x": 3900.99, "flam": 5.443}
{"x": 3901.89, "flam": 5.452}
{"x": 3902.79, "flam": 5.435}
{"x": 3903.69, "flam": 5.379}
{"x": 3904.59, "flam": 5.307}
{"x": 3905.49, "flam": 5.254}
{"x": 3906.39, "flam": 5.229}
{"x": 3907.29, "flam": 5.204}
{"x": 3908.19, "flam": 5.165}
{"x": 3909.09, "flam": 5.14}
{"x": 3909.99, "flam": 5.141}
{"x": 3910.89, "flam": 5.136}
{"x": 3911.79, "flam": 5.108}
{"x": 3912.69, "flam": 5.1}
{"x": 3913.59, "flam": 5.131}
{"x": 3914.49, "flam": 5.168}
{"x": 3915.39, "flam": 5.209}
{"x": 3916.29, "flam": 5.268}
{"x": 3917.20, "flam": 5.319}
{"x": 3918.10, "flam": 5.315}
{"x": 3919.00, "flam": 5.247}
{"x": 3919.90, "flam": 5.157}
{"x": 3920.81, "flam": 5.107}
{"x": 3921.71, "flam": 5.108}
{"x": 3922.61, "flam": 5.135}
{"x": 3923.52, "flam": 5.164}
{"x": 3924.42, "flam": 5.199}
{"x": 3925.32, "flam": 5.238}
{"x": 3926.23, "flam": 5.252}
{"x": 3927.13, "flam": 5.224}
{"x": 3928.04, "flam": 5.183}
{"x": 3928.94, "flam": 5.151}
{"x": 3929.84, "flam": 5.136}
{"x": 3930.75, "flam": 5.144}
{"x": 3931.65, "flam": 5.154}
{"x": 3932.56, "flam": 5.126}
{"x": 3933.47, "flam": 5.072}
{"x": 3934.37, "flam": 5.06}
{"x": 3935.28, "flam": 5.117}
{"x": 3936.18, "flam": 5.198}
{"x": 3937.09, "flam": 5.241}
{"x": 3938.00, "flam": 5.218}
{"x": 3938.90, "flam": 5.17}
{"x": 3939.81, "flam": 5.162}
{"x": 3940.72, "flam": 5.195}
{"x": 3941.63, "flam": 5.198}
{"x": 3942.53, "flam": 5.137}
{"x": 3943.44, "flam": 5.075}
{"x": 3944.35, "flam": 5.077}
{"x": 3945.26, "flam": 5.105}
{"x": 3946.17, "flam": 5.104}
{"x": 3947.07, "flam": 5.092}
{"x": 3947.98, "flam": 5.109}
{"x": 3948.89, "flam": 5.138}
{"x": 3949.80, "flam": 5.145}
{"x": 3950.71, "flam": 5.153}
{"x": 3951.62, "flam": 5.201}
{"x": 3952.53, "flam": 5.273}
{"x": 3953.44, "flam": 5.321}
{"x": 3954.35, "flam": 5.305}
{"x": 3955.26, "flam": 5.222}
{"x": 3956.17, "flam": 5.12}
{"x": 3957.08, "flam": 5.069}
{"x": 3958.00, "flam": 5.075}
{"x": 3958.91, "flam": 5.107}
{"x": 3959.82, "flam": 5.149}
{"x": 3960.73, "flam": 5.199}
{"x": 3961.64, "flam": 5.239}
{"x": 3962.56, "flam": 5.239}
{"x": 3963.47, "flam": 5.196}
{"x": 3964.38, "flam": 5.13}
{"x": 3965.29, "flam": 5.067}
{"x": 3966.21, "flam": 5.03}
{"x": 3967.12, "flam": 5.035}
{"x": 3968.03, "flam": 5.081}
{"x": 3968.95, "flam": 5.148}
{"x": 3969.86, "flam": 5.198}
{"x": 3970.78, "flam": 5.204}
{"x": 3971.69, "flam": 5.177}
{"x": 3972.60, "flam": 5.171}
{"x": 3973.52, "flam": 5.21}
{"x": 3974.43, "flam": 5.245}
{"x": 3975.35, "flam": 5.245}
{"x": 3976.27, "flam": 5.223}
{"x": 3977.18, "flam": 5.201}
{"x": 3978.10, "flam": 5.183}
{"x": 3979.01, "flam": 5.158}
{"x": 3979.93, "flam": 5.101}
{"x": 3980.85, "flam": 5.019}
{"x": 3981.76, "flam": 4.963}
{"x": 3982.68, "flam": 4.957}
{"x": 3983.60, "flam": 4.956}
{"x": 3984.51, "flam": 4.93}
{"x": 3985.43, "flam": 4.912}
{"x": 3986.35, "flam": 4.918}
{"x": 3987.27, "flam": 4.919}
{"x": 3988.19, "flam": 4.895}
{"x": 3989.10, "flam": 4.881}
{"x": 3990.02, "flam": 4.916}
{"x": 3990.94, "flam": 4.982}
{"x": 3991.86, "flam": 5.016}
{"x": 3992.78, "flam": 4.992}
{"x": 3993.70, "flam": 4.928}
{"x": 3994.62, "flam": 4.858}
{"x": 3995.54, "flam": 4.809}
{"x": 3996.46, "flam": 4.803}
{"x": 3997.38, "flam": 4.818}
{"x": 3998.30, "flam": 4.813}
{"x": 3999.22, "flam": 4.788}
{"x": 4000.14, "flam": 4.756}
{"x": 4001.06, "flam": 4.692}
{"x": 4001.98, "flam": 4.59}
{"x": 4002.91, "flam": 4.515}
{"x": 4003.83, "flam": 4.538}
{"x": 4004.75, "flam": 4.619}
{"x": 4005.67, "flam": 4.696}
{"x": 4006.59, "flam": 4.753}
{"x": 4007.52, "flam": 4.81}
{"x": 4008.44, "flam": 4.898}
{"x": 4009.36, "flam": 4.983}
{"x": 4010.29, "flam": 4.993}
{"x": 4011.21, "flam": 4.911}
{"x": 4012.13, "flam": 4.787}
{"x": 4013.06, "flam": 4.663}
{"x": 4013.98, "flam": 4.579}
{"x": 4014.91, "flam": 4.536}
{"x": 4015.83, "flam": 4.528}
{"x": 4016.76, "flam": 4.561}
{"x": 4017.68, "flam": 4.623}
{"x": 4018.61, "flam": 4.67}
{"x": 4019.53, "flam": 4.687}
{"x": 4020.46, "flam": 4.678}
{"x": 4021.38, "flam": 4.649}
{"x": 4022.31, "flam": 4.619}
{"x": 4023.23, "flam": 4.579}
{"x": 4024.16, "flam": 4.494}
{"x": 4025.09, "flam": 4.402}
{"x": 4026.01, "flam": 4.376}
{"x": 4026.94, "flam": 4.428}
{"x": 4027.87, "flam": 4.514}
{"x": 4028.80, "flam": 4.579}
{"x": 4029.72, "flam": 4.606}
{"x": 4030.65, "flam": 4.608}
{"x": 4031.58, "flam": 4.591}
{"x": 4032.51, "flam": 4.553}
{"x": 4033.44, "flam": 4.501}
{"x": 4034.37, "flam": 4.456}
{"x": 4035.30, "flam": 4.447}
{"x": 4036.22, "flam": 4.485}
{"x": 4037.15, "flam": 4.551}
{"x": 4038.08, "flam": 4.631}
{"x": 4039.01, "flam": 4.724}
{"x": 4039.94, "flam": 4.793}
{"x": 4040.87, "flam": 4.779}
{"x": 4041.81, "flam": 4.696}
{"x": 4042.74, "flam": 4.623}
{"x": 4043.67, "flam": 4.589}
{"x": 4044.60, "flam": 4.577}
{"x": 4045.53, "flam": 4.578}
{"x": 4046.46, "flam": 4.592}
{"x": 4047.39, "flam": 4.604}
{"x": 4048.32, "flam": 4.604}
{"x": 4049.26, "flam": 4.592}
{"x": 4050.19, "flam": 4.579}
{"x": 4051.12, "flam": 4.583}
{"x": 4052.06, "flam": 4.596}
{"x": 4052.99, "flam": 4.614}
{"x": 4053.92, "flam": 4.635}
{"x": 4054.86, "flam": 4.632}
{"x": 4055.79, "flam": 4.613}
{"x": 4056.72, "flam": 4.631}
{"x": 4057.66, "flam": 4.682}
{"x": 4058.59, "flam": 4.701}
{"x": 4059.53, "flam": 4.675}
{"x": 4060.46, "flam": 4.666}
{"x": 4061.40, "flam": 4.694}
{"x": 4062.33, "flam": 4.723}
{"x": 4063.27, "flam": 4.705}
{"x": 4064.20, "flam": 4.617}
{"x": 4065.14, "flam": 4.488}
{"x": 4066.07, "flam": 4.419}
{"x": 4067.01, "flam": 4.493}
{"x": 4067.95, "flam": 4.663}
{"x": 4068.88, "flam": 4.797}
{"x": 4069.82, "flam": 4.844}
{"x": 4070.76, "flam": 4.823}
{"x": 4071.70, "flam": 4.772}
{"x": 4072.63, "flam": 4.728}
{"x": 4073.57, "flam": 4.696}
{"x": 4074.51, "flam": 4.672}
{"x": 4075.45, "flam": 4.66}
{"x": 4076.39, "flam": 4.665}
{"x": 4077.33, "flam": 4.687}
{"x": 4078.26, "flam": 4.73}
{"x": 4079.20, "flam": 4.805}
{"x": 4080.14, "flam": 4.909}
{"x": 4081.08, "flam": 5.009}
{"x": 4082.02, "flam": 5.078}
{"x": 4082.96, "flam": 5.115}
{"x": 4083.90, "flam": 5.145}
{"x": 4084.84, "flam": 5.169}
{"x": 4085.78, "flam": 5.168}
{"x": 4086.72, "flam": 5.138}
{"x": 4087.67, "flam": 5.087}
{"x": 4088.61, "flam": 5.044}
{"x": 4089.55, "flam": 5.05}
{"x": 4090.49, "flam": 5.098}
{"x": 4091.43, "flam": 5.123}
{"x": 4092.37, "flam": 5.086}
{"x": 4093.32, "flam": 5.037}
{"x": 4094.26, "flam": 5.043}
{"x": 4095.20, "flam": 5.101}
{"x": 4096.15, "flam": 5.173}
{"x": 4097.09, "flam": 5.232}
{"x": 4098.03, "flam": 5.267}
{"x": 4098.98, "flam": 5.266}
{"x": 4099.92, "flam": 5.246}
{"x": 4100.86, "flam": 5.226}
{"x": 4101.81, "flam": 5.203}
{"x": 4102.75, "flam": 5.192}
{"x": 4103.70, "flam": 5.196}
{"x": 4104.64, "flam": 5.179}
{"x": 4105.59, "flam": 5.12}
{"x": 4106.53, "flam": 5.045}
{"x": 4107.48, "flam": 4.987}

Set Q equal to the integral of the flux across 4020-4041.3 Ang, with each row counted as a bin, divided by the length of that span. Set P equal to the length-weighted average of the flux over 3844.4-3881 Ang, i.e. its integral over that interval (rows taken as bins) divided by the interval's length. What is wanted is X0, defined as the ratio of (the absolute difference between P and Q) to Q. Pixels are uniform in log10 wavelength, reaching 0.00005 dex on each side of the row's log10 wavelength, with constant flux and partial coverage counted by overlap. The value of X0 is 0.22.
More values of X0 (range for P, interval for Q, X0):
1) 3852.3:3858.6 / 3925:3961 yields 0.07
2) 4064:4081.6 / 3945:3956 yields 0.09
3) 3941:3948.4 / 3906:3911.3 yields 0.01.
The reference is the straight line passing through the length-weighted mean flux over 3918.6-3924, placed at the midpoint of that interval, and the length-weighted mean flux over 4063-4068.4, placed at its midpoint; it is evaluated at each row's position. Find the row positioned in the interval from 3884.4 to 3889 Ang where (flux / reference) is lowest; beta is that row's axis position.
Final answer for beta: 3888.44 Ang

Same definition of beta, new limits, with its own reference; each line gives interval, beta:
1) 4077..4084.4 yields 4077.33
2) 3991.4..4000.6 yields 4000.14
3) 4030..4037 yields 4035.30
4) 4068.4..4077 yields 4075.45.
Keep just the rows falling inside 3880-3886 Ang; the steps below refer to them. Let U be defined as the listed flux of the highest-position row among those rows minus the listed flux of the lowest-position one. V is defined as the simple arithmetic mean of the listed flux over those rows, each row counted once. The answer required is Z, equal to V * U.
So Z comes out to 1.66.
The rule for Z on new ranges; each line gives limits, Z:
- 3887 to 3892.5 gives 0.17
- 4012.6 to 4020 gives 0.11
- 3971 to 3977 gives 0.24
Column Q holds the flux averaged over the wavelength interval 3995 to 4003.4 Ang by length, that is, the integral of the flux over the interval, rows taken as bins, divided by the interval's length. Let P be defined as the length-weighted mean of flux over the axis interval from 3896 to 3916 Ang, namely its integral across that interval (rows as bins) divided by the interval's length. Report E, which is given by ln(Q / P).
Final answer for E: -0.11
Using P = 5.29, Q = 4.73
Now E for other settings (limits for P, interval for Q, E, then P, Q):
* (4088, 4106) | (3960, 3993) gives -0.01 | 5.15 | 5.08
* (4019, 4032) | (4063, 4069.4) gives 0.01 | 4.56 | 4.60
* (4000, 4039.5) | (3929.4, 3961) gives 0.11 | 4.62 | 5.15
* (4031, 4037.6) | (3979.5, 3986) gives 0.10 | 4.51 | 4.98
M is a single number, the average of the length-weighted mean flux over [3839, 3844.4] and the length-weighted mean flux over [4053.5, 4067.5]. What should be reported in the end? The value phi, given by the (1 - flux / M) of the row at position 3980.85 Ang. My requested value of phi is 0.01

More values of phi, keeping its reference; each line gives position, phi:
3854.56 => -0.07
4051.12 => 0.10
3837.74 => -0.08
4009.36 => 0.02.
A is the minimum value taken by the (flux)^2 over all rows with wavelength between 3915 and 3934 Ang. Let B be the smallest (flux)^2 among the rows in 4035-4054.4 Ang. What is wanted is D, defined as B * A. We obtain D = 509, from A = 25.7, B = 19.8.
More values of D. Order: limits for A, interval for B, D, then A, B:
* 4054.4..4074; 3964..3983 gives 480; 19.5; 24.6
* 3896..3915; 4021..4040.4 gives 498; 26.0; 19.1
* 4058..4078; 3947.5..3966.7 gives 494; 19.5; 25.3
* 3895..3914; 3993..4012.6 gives 530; 26.0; 20.4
